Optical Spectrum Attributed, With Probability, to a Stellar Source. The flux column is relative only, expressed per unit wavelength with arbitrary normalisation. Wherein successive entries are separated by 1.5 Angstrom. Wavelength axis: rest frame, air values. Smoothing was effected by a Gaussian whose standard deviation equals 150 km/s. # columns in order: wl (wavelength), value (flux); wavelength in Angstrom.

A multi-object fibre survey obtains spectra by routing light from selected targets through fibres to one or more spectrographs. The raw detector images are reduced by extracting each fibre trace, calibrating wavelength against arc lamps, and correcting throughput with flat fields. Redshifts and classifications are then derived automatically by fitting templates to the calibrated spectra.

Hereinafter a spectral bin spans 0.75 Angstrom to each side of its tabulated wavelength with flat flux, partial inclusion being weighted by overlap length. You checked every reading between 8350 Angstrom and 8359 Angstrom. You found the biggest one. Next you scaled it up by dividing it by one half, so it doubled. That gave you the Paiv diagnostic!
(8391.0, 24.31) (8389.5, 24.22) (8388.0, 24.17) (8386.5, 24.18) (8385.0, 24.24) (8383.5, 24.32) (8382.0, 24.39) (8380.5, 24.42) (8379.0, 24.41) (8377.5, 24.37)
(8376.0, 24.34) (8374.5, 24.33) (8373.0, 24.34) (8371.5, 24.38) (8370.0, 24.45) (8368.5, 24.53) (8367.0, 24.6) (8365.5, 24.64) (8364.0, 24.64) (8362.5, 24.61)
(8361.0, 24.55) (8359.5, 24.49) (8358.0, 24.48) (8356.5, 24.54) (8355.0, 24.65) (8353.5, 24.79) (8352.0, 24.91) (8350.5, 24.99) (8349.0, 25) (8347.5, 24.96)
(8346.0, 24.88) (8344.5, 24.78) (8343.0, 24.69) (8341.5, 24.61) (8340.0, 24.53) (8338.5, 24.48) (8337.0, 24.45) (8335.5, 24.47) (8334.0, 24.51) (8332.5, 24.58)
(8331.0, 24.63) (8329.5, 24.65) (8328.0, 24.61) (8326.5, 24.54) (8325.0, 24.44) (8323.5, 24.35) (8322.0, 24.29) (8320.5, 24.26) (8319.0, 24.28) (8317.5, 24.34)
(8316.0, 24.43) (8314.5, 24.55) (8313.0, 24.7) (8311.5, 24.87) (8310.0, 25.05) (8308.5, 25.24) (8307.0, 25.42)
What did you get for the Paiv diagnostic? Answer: 50.0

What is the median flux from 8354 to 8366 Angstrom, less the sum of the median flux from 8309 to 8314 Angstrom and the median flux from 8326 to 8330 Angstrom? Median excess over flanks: -24.9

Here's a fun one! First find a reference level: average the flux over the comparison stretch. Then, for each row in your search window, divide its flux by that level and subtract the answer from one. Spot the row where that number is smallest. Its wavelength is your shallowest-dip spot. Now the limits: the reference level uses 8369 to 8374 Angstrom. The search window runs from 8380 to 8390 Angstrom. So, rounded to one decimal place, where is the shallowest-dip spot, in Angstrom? 8380.5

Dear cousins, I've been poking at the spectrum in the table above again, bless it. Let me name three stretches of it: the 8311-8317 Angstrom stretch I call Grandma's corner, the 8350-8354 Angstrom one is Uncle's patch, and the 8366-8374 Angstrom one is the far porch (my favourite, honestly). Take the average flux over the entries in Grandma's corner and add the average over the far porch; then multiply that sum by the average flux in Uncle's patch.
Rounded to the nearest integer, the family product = 1222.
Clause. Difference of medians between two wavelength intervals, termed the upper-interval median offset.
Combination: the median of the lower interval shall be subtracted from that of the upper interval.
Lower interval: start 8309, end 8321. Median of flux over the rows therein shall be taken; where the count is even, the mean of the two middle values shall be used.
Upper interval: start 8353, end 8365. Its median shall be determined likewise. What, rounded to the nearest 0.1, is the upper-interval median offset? 0.1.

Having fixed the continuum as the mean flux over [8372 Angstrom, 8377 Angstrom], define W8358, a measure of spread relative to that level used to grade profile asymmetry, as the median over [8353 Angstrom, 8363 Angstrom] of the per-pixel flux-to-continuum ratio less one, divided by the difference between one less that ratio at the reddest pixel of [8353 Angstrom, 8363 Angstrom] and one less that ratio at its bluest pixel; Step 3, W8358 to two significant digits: 1.2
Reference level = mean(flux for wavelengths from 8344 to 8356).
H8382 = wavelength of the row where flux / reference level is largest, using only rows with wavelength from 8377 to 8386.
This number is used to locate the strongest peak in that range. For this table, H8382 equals 8380.5 Angstrom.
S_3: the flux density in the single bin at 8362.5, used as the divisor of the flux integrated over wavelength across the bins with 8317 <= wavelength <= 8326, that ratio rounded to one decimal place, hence 8.9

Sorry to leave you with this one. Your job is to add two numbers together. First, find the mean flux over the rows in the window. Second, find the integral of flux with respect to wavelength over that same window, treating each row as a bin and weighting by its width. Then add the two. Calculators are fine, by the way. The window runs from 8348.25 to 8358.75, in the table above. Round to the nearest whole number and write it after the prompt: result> 285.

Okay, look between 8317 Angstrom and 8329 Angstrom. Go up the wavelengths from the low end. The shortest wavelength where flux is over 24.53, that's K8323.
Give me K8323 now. 8326.5 Angstrom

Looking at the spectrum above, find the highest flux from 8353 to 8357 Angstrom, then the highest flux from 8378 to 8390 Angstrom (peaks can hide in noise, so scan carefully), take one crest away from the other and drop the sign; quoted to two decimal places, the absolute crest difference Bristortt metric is 0.37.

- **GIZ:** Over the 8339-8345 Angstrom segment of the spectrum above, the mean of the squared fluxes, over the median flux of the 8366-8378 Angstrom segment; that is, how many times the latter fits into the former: 24.9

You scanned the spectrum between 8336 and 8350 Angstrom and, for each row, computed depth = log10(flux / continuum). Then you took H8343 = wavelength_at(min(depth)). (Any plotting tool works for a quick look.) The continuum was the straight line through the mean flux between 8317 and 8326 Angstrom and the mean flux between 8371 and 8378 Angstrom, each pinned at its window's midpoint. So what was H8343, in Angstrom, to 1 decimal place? 8337.0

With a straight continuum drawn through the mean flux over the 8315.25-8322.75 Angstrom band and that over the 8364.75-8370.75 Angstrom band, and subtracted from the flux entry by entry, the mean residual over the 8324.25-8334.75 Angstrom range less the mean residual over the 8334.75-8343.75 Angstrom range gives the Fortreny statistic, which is 0.07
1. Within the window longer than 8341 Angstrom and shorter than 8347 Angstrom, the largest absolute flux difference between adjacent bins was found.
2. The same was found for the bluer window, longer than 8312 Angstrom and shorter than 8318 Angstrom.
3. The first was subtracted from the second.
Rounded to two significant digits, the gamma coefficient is 0.050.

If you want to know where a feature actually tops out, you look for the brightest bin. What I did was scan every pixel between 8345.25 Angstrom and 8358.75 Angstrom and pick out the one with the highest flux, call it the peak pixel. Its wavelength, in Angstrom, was 8349.0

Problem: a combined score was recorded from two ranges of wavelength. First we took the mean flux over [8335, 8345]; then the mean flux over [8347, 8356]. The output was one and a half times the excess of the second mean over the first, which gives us 0.5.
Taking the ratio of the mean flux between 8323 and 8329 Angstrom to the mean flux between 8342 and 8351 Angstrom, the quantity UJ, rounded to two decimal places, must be 0.98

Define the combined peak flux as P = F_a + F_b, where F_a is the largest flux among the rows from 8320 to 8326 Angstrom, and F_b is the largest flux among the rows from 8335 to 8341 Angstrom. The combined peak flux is 49.0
